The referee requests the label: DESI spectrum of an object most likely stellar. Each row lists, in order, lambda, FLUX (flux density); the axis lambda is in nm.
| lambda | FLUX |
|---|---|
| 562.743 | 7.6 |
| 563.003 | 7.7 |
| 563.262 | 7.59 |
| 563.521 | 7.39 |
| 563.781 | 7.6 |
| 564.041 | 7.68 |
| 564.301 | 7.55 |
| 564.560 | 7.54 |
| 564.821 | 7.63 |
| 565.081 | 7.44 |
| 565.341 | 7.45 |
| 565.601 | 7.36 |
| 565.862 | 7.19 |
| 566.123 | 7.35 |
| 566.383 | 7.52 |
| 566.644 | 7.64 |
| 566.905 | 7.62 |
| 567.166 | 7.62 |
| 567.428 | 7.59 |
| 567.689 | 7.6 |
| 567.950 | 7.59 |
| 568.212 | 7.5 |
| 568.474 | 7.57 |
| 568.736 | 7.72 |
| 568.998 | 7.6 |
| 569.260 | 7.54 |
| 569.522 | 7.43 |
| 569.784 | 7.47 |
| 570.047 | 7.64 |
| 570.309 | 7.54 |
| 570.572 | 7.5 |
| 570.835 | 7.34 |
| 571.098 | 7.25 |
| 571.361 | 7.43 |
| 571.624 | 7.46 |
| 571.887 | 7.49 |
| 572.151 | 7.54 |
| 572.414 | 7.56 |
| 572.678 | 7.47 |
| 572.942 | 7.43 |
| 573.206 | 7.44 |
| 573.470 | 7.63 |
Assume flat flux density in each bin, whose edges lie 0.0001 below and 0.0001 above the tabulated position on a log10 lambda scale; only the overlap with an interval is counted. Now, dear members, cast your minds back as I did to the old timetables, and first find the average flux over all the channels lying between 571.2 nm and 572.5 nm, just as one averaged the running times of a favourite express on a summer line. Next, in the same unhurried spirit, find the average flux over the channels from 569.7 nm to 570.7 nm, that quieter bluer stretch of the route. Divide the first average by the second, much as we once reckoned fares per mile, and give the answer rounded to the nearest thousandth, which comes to 0.994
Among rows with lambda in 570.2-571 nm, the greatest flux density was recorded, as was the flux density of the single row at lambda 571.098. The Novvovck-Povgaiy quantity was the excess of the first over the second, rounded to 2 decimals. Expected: 0.29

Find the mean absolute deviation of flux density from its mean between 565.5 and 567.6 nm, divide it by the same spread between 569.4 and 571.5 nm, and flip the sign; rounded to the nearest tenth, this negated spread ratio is -1.6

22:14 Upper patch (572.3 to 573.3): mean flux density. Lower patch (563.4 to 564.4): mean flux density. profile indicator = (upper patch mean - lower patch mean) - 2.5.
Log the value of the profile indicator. -2.58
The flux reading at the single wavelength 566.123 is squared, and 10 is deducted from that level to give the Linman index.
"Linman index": 44.0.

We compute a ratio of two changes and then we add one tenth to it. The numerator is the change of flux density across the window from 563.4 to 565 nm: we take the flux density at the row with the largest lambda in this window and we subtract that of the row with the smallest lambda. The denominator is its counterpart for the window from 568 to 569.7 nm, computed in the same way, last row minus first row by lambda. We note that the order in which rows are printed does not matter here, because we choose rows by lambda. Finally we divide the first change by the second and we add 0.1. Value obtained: -3.3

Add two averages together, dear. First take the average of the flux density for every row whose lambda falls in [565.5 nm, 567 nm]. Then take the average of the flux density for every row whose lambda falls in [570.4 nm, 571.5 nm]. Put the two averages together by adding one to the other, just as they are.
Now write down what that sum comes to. 14.8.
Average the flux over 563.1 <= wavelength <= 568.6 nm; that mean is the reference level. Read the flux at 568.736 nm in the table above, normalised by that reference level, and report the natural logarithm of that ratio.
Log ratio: 0.03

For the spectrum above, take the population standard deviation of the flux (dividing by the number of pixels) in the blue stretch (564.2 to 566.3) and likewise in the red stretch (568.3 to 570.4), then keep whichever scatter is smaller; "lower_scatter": 0.086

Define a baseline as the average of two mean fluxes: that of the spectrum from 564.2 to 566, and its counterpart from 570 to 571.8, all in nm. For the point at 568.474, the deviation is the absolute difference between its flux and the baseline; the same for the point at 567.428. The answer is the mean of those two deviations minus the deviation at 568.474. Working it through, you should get 0.01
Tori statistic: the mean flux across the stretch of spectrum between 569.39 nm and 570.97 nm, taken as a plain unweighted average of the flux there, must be 7.49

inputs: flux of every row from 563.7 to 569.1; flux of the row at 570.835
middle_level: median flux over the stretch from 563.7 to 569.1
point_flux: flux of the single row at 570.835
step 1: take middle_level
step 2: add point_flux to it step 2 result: 14.9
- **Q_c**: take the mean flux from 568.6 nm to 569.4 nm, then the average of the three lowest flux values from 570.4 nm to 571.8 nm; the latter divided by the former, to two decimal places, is 0.96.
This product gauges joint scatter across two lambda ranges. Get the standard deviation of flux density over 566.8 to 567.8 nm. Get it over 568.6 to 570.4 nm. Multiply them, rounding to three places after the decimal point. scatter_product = 0.001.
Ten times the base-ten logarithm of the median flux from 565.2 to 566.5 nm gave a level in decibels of 8.67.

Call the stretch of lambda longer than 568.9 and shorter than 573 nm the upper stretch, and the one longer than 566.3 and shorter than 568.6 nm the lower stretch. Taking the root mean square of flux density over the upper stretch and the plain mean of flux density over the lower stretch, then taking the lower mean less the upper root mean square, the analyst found 0.10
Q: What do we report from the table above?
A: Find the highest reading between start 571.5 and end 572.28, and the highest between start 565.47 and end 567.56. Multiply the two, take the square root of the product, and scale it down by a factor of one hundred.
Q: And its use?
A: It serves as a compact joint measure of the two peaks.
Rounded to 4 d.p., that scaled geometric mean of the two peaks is 0.0759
